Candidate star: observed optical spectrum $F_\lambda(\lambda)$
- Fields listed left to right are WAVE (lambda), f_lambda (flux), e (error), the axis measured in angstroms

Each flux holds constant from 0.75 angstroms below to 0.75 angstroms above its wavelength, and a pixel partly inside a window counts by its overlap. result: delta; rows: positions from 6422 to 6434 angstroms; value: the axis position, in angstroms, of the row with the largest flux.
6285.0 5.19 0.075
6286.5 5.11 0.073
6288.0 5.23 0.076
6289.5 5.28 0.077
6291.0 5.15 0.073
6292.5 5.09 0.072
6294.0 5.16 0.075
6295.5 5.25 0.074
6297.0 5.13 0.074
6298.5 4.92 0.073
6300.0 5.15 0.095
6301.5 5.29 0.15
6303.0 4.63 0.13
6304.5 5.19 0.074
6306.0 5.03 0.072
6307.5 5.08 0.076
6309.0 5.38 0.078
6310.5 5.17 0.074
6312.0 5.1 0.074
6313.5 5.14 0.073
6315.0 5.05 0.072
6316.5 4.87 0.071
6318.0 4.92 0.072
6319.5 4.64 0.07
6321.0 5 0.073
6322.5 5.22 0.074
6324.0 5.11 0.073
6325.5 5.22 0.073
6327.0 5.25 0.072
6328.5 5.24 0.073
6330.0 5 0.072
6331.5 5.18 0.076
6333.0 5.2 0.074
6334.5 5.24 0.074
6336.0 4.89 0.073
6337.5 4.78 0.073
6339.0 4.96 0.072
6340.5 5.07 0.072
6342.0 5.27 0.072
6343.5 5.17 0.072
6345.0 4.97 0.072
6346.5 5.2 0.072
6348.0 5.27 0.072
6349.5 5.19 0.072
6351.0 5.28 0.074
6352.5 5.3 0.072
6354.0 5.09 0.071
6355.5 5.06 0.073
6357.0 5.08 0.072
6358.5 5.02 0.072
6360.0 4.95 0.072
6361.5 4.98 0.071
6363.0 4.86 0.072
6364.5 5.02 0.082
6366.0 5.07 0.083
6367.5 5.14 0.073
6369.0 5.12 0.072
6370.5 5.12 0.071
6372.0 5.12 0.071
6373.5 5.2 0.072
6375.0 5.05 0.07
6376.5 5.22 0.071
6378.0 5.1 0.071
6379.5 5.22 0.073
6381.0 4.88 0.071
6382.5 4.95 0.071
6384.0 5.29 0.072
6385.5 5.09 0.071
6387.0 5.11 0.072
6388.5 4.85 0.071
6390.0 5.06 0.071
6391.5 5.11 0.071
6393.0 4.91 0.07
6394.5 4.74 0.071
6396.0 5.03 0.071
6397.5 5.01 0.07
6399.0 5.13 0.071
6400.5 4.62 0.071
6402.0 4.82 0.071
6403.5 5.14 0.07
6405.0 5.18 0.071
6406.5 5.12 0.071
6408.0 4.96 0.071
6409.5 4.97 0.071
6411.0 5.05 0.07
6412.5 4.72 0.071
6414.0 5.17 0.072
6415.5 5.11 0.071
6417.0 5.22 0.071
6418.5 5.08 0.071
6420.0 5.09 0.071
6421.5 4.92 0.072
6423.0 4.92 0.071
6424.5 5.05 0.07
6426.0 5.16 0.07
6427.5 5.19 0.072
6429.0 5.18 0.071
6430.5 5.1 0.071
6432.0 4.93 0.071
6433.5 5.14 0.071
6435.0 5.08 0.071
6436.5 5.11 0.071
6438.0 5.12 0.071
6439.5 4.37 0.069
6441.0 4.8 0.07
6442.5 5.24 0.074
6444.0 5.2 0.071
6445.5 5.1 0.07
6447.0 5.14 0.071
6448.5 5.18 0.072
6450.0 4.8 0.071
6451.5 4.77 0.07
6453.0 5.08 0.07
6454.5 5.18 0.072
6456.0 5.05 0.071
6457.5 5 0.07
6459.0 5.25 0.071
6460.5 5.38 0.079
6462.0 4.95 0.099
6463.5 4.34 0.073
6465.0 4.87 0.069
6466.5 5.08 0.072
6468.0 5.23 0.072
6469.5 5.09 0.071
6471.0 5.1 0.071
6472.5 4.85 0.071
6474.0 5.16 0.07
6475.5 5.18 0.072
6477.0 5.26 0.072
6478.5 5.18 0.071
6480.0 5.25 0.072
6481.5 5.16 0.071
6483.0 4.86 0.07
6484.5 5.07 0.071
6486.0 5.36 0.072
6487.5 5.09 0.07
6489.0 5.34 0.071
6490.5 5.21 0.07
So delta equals 6427.5 angstroms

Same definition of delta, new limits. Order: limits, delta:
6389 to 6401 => 6399.0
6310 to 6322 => 6310.5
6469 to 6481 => 6477.0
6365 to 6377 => 6376.5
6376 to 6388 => 6384.0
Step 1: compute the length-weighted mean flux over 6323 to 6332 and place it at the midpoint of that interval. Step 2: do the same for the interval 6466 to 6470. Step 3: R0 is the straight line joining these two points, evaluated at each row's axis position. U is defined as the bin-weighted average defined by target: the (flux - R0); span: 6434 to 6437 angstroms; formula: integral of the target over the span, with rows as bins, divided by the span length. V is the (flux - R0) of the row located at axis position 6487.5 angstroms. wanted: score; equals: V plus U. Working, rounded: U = -0.048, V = -0.05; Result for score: -0.09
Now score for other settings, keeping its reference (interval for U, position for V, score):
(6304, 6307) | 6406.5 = -0.10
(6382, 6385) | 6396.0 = -0.15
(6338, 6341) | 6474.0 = -0.15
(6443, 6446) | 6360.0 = -0.19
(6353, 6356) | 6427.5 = -0.02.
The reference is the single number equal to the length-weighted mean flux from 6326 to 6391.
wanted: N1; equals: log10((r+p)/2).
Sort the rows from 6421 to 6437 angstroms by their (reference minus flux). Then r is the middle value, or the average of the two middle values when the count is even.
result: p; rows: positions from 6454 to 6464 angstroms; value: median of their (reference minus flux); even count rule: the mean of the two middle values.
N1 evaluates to -1.7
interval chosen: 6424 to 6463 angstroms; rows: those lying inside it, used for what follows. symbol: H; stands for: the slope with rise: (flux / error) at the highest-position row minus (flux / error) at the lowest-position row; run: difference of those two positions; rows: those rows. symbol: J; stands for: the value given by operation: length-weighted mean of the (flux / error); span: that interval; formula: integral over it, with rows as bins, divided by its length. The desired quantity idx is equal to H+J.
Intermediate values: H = -0.59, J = 70.2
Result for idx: 69.6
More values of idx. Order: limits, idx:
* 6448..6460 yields 71.2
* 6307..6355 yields 70.2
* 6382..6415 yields 70.6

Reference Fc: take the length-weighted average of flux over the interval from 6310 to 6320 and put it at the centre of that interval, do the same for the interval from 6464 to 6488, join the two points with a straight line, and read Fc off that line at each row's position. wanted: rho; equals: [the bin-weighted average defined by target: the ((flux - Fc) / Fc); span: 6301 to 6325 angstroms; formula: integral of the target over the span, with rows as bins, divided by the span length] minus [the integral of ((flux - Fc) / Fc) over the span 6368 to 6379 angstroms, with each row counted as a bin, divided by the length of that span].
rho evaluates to -0.008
